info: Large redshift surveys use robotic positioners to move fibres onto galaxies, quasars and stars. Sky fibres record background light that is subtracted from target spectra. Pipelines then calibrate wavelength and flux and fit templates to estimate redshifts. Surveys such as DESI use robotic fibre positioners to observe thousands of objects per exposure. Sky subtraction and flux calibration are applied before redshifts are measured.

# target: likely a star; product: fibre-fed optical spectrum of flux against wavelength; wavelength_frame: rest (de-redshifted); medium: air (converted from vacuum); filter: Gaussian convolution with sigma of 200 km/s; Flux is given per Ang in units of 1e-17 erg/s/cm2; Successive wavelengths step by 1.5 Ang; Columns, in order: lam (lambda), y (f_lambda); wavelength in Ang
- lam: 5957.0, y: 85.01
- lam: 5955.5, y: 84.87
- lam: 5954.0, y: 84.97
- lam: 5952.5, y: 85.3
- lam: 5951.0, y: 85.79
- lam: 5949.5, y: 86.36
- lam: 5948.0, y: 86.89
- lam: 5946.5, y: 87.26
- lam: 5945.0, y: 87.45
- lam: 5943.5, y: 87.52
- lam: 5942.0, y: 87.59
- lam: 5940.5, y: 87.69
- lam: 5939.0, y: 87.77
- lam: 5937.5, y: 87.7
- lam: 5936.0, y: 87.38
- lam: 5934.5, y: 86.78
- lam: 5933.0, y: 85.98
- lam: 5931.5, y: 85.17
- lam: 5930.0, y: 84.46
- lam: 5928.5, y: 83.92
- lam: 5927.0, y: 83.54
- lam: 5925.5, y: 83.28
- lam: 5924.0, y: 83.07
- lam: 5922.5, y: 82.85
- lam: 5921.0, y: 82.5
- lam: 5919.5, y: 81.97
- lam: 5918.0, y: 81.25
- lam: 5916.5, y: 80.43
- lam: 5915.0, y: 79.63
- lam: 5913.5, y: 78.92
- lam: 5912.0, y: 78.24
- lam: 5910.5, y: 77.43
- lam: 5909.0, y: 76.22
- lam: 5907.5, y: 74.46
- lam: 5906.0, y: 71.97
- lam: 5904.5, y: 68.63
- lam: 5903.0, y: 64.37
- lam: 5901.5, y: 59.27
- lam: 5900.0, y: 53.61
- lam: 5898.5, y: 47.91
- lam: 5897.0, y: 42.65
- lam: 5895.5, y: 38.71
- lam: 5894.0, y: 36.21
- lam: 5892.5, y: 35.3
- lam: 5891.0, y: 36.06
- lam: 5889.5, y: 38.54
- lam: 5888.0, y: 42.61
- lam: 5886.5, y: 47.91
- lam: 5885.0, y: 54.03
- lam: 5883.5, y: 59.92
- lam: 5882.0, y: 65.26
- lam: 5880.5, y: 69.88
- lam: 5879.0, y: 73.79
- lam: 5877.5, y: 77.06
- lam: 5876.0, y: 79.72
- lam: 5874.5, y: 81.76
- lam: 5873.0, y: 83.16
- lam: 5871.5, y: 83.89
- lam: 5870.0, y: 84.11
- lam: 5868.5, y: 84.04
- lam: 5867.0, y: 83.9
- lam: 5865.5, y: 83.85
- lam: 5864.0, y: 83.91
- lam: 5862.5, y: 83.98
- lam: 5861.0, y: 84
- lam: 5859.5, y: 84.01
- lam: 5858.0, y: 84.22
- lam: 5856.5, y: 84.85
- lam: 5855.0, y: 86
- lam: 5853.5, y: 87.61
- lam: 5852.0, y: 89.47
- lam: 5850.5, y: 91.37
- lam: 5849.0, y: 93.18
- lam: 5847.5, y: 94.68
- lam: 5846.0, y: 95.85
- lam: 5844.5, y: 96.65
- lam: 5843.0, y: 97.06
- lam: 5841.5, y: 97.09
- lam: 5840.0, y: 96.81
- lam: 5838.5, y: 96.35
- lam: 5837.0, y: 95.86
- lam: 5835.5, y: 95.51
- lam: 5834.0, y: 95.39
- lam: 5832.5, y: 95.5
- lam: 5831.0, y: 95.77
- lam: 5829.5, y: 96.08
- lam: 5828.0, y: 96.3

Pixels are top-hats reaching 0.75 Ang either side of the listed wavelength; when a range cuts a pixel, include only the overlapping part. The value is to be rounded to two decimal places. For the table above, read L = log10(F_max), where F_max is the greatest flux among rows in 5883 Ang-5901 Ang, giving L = 1.78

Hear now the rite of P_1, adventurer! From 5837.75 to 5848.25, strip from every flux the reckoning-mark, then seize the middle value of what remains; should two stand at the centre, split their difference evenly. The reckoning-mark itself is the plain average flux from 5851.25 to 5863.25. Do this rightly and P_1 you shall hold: 11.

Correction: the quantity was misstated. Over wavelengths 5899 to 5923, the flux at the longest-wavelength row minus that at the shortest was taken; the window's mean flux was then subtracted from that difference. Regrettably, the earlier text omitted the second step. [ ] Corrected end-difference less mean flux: -45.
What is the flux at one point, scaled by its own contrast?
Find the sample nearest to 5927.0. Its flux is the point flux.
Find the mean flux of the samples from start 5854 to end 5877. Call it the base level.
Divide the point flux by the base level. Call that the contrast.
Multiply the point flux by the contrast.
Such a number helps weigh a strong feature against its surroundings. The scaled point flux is 83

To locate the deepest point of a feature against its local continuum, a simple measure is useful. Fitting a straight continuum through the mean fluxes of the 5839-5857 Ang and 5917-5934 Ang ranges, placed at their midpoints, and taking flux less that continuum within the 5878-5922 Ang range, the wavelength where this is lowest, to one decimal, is 5892.5 Ang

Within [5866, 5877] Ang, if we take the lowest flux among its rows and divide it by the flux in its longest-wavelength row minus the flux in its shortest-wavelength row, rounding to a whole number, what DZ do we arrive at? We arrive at -19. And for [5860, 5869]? 2096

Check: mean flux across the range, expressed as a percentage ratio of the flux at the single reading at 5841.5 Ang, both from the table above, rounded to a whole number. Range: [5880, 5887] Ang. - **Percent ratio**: 61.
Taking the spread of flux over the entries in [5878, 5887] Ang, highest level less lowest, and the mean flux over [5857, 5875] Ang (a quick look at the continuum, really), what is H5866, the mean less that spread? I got 57.9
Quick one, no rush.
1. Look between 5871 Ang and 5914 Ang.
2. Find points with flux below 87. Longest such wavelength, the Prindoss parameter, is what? 5913.5 Ang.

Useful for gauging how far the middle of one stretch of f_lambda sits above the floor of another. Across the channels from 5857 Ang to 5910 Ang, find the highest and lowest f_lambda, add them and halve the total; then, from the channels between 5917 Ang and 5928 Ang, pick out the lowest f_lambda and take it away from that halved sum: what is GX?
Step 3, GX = -21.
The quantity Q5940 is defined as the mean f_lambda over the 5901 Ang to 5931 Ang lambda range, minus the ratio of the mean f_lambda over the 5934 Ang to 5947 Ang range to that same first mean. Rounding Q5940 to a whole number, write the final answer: 77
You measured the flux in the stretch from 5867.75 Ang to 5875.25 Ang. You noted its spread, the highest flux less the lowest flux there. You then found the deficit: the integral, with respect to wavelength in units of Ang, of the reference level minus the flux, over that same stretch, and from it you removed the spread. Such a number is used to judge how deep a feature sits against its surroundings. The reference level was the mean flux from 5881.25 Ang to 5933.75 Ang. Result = -129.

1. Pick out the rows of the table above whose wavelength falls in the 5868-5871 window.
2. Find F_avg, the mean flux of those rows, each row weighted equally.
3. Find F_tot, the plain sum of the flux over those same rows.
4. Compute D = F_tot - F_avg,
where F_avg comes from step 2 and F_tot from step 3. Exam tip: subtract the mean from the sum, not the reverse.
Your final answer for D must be 84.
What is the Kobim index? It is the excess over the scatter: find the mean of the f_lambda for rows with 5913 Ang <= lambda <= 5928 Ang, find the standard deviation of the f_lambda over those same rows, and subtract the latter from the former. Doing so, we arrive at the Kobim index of 80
